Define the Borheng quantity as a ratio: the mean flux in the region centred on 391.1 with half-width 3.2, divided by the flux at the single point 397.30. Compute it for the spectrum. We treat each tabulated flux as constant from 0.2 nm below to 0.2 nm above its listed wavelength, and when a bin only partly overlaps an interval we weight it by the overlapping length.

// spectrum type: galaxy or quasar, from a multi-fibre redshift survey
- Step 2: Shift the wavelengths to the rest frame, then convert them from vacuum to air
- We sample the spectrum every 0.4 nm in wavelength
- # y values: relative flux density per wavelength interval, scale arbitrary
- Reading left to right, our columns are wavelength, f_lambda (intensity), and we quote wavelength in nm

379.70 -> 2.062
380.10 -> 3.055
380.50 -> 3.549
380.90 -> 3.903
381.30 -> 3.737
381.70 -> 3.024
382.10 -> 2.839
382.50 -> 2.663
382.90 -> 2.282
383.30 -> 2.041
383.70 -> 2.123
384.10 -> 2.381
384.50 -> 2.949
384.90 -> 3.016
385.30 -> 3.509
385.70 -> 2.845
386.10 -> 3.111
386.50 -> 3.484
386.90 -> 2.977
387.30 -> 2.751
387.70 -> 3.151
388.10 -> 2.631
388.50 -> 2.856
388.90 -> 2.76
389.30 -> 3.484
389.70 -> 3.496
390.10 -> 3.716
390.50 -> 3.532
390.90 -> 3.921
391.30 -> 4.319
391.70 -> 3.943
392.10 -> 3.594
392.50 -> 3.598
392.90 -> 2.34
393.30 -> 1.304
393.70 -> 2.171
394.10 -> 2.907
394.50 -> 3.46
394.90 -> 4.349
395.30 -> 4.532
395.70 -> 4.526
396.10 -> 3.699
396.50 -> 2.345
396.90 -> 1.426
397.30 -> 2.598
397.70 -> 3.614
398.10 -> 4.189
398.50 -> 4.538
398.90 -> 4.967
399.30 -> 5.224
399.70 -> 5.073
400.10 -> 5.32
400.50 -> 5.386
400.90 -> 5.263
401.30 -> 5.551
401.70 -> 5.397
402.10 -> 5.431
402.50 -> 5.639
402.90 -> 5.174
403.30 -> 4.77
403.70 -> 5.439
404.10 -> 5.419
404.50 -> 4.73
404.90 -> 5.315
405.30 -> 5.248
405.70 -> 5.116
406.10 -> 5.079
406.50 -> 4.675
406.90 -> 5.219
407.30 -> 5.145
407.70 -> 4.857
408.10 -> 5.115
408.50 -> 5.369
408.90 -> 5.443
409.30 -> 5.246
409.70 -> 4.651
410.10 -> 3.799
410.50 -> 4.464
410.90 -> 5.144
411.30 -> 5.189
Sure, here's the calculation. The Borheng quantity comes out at 1.22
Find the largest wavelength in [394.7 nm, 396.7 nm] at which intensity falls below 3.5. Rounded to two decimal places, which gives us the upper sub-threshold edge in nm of 396.50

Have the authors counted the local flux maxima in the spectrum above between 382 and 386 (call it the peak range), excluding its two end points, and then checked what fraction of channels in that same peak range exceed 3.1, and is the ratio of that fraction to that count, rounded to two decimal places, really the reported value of 0.10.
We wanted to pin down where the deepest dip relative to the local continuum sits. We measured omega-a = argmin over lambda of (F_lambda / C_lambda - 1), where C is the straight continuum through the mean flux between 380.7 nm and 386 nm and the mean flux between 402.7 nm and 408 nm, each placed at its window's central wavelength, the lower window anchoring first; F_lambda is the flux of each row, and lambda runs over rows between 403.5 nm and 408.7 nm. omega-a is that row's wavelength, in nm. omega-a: 406.50 nm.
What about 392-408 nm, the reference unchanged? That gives 396.90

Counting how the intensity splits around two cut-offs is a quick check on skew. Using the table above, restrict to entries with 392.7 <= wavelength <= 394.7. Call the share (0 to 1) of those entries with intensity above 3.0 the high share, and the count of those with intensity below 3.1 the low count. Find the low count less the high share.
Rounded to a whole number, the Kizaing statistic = 4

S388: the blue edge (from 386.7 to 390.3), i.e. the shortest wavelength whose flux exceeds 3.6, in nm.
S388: 390.10 nm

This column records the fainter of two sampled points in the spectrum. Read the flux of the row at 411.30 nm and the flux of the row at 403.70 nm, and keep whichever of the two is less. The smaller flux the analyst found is 5.2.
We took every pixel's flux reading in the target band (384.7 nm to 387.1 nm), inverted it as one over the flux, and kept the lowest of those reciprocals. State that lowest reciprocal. 0.28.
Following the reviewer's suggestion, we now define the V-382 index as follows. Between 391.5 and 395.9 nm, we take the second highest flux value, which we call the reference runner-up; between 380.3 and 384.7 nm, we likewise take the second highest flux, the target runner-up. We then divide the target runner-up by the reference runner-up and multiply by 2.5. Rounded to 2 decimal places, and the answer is 2.06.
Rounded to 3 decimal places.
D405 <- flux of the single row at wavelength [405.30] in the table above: 5.248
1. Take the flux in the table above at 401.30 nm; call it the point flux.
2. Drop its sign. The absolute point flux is 5.55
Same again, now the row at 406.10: 5.08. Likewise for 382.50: 2.66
